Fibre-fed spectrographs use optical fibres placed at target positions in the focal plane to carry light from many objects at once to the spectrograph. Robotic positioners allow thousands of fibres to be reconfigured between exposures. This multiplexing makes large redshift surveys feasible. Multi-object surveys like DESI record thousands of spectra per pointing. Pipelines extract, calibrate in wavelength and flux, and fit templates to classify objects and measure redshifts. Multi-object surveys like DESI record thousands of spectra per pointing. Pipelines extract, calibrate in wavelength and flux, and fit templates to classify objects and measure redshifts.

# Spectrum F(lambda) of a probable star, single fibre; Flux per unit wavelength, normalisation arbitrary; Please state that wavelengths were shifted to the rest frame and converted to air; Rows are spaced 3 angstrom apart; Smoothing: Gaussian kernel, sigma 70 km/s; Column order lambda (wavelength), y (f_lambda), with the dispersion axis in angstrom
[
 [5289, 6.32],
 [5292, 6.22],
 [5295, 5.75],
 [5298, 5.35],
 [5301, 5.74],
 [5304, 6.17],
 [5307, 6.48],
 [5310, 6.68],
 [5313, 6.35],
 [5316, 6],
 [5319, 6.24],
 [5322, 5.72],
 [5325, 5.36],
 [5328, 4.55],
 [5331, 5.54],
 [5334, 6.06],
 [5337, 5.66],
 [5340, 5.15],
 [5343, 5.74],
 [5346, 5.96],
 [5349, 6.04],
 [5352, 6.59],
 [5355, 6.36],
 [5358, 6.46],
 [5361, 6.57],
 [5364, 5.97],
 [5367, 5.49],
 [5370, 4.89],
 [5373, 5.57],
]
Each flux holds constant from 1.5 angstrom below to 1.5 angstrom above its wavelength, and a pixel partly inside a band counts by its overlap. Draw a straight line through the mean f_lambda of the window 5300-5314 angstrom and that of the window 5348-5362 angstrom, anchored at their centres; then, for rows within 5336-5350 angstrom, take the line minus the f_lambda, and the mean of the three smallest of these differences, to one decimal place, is 0.5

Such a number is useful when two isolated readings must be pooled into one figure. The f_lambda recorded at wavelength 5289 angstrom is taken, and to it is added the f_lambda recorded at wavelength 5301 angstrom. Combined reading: 12.1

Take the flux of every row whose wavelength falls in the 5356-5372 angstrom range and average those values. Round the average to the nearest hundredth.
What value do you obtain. 5.88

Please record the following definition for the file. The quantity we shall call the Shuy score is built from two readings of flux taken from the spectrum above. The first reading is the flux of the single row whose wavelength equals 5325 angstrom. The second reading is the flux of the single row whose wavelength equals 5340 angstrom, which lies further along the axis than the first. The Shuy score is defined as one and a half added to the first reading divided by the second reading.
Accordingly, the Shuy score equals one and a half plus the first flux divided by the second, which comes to 2.54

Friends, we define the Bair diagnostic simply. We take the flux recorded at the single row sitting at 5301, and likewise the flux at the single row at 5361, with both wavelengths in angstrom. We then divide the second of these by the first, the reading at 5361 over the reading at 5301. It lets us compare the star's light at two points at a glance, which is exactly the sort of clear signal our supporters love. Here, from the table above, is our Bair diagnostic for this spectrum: 1.14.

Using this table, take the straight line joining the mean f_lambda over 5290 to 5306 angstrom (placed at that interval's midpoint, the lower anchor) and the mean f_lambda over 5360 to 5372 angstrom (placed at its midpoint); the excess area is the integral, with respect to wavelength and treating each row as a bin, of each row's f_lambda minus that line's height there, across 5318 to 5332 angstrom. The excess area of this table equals -5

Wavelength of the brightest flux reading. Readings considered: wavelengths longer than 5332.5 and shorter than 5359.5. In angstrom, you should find 5352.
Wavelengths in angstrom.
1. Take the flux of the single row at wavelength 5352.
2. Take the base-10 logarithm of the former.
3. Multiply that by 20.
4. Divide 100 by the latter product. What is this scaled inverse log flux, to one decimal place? 6.1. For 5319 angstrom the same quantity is 6.3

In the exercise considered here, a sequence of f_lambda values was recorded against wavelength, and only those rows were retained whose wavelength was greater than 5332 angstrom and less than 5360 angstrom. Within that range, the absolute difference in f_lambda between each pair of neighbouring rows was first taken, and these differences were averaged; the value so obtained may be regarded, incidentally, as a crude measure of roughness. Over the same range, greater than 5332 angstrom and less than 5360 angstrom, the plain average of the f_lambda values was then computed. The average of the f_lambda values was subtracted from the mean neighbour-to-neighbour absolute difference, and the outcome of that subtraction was -5.67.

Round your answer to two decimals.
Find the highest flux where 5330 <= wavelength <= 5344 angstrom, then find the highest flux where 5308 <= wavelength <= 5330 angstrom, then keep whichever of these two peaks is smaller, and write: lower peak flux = 6.06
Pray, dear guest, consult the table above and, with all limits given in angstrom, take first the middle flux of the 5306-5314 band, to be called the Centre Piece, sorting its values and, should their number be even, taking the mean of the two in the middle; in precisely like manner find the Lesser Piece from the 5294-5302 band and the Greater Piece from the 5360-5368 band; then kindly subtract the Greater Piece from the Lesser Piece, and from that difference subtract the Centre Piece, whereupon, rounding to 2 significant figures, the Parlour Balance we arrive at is -6.7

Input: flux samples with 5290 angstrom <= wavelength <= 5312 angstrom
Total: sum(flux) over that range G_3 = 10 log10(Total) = 16.3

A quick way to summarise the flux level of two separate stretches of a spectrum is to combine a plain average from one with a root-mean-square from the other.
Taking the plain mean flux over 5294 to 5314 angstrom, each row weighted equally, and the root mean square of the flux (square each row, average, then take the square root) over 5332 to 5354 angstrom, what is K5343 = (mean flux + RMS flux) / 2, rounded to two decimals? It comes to 5.99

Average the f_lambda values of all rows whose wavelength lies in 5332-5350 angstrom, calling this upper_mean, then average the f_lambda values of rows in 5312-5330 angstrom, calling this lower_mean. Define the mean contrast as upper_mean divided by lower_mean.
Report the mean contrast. 1.01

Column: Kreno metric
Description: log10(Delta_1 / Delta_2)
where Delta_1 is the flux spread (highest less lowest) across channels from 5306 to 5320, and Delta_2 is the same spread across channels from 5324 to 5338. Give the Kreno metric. -0.35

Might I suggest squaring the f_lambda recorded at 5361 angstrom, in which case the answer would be 43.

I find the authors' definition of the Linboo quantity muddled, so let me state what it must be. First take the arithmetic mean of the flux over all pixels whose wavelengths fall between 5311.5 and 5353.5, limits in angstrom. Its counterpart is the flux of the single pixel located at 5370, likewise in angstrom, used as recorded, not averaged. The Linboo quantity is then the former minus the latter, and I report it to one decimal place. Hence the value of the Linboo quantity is 0.9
